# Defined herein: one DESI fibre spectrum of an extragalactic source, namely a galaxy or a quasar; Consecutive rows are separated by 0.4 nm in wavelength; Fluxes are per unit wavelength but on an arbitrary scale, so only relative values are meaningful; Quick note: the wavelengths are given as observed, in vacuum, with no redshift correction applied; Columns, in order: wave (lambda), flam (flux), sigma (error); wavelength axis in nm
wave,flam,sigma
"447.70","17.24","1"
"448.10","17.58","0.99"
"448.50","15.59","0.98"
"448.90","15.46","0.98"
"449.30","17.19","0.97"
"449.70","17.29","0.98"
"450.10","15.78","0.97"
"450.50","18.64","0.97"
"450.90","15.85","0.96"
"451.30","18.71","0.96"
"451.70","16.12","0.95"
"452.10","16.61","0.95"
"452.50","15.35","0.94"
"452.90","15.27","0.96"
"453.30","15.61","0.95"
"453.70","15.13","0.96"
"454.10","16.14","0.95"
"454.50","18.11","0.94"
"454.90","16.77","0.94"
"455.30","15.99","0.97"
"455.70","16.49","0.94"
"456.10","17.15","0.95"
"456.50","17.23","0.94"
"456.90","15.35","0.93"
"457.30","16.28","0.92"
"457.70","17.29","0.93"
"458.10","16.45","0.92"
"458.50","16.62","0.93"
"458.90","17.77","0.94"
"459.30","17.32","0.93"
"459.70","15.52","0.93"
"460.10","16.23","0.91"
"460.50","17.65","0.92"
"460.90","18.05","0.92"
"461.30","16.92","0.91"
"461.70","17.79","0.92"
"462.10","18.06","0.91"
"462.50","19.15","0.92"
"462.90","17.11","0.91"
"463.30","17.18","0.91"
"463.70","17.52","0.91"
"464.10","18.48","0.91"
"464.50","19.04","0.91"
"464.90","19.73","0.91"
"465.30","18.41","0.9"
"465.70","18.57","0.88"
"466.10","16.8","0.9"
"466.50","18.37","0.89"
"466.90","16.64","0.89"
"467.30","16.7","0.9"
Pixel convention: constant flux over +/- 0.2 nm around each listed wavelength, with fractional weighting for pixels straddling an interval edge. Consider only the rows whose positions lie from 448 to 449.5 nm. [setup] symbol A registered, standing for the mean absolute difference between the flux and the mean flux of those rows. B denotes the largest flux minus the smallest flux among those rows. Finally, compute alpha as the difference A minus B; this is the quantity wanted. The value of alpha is -1.2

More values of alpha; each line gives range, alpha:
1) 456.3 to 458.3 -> -1.3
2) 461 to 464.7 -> -1.5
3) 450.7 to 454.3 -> -2.9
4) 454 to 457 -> -2.1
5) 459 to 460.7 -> -1.3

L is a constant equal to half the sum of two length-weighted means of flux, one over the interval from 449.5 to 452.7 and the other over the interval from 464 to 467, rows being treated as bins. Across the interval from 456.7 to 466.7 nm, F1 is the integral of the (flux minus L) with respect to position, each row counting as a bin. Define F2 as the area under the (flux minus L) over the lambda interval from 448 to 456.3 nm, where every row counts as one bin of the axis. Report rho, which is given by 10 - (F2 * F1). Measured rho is 6.4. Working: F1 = -0.4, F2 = -8.7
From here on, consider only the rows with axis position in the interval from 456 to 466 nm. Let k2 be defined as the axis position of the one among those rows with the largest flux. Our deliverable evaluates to 464.90 nm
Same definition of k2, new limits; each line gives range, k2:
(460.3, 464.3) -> 462.50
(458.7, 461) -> 460.90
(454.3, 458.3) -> 454.50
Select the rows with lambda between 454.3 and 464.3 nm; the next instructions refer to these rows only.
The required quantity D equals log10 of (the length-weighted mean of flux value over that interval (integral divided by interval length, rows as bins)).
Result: 1.23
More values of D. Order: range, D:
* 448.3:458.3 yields 1.22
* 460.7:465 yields 1.26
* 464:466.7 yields 1.27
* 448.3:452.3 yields 1.22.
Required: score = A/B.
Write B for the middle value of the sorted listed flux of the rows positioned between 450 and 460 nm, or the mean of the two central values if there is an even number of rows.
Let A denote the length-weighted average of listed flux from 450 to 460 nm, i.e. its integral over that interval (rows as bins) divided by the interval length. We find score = 1.01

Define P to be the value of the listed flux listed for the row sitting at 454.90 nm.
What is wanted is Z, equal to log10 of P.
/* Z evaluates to 1.22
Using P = 16.77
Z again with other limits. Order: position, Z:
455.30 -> 1.20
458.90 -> 1.25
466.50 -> 1.26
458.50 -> 1.22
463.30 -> 1.24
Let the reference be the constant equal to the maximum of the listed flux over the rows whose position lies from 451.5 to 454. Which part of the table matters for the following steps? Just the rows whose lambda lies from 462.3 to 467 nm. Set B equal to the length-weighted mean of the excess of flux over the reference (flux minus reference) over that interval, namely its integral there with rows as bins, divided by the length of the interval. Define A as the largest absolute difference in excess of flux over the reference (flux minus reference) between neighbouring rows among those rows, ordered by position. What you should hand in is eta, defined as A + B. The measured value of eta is 3.54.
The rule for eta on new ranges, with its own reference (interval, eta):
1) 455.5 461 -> 2.06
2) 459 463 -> 2.83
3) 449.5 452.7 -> 3.04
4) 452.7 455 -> 1.51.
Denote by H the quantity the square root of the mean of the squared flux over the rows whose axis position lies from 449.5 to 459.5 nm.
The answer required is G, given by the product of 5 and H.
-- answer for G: 83.2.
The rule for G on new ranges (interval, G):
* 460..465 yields 89.7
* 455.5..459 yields 83.8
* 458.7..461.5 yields 85.4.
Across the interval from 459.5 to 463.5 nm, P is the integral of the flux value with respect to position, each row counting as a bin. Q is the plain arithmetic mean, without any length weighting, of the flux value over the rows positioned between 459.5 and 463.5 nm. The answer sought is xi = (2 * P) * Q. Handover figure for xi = 2413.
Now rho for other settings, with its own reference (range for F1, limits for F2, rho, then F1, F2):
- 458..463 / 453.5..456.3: 6.5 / -1.2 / -2.8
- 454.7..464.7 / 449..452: 4.0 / -3.7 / -1.6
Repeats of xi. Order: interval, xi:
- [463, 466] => 2025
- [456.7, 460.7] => 2217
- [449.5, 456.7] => 3953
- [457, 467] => 6161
